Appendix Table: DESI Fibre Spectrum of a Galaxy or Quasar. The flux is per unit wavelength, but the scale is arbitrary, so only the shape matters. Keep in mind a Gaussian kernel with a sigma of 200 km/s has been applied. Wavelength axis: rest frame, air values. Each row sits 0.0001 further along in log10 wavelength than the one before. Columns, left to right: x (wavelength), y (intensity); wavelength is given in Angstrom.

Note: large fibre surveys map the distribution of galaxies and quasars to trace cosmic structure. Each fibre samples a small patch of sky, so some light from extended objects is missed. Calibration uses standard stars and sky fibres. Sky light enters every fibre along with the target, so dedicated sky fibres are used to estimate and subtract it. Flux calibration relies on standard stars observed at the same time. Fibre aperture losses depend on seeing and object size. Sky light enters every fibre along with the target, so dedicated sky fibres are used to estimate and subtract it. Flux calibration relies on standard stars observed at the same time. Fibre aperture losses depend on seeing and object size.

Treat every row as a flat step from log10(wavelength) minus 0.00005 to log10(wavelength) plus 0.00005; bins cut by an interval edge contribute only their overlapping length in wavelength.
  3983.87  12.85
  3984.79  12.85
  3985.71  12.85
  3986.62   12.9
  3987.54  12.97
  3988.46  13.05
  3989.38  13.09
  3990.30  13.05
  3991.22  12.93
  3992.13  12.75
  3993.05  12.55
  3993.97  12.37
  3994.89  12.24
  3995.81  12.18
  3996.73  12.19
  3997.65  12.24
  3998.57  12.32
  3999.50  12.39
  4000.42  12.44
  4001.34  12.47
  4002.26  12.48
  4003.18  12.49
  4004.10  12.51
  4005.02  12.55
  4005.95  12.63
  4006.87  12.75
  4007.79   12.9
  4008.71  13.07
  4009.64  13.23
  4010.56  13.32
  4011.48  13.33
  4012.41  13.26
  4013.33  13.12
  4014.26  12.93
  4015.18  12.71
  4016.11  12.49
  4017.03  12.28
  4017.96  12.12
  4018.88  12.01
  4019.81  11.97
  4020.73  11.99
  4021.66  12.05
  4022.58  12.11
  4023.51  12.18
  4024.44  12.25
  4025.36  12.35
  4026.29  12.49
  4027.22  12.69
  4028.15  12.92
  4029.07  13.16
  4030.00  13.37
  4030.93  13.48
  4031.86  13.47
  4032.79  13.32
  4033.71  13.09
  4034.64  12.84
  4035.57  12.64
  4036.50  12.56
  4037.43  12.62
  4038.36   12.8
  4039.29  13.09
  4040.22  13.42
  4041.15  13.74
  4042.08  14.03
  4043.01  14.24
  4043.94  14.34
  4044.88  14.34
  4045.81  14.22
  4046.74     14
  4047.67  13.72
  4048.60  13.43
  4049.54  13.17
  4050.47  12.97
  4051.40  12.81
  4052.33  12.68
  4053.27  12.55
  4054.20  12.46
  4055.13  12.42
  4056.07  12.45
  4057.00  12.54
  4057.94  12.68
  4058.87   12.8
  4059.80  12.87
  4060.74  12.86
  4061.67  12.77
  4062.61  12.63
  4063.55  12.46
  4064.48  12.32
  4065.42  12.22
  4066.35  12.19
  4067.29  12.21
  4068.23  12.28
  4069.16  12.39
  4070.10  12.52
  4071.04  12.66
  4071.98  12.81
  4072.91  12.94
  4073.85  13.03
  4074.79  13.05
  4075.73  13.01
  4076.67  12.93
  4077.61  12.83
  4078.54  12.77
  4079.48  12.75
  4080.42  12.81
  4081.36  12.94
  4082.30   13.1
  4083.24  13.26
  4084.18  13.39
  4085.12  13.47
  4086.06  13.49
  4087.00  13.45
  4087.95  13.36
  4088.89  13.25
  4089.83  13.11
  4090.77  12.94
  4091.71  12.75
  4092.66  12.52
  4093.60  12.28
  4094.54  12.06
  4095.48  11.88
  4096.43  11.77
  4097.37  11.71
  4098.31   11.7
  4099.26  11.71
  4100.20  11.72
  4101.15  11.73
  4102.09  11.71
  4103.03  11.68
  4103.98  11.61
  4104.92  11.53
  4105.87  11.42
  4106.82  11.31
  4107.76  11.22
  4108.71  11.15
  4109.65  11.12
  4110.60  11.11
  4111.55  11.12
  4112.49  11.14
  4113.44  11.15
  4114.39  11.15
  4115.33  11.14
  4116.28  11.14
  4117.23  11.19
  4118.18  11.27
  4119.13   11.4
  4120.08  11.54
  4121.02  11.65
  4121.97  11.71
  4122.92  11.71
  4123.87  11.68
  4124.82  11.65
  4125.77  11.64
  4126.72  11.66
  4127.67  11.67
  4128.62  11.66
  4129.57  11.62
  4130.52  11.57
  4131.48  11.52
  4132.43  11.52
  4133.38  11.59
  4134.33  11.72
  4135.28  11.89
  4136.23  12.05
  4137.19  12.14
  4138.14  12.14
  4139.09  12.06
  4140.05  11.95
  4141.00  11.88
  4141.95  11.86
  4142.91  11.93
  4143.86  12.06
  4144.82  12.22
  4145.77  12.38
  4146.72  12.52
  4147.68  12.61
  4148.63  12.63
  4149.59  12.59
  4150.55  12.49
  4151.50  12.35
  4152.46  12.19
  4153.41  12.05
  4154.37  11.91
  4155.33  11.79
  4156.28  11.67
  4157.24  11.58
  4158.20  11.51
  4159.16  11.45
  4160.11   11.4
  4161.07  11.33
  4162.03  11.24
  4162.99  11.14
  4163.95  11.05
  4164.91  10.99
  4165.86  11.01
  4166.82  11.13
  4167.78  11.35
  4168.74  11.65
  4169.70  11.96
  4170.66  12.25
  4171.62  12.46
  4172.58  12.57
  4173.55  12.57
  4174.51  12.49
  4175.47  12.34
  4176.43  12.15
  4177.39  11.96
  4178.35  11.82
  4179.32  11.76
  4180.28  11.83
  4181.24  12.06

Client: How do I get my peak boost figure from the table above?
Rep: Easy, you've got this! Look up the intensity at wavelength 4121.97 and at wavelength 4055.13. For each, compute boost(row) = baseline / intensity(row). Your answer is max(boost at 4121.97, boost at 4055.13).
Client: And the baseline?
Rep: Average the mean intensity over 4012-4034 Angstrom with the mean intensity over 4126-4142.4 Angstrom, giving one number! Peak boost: 1.04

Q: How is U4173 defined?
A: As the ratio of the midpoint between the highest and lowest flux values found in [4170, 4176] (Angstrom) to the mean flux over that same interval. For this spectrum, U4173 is 1.00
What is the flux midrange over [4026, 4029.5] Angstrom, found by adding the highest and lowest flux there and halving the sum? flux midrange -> 12.8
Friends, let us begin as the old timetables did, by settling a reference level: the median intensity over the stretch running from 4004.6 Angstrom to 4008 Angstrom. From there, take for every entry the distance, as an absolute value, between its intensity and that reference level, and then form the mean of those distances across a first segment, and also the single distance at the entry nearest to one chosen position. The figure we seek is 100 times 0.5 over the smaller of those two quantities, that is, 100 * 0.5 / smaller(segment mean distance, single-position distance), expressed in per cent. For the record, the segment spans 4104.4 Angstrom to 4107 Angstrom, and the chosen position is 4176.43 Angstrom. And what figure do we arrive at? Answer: 93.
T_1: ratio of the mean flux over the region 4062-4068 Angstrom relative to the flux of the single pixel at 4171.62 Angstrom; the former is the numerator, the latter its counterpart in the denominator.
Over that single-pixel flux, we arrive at 0.99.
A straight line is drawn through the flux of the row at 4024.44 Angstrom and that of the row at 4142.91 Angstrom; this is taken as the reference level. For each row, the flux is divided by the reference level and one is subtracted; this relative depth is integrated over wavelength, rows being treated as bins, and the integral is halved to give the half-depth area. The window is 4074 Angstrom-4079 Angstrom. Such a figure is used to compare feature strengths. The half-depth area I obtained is 0.2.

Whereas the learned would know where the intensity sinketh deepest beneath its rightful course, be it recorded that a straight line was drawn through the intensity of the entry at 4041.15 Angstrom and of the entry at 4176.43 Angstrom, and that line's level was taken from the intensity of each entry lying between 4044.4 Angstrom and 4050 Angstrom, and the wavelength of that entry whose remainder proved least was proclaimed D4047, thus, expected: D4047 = 4049.54 Angstrom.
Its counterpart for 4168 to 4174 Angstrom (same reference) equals 4168.74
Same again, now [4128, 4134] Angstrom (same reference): 4131.48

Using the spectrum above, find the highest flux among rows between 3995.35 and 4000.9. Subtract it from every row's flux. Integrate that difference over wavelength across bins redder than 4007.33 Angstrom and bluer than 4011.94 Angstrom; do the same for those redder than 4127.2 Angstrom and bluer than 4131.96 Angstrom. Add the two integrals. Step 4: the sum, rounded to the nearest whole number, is -1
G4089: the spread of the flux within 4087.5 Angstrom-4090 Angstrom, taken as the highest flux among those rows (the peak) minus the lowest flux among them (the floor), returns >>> 0.25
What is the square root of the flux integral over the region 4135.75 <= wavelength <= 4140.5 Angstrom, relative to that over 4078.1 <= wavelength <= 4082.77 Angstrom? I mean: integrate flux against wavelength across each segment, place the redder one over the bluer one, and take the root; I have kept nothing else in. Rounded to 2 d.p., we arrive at 0.98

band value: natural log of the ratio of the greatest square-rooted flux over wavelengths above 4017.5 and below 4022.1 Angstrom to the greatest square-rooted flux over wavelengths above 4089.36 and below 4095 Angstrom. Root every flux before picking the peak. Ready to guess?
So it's -0.04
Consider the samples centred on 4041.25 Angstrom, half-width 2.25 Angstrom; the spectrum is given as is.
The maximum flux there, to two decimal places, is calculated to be 14.24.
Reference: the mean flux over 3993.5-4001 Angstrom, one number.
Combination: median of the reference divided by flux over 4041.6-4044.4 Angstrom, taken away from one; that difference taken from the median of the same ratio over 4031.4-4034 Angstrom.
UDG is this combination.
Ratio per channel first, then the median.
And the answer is 0.79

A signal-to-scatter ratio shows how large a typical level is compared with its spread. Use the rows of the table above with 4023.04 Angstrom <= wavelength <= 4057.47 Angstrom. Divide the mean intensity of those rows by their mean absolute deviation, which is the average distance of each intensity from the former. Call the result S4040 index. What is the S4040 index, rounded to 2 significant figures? 25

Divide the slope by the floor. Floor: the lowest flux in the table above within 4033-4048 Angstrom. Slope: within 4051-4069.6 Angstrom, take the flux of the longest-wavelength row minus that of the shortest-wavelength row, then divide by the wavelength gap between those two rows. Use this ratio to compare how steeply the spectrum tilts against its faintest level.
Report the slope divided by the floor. -0.0019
